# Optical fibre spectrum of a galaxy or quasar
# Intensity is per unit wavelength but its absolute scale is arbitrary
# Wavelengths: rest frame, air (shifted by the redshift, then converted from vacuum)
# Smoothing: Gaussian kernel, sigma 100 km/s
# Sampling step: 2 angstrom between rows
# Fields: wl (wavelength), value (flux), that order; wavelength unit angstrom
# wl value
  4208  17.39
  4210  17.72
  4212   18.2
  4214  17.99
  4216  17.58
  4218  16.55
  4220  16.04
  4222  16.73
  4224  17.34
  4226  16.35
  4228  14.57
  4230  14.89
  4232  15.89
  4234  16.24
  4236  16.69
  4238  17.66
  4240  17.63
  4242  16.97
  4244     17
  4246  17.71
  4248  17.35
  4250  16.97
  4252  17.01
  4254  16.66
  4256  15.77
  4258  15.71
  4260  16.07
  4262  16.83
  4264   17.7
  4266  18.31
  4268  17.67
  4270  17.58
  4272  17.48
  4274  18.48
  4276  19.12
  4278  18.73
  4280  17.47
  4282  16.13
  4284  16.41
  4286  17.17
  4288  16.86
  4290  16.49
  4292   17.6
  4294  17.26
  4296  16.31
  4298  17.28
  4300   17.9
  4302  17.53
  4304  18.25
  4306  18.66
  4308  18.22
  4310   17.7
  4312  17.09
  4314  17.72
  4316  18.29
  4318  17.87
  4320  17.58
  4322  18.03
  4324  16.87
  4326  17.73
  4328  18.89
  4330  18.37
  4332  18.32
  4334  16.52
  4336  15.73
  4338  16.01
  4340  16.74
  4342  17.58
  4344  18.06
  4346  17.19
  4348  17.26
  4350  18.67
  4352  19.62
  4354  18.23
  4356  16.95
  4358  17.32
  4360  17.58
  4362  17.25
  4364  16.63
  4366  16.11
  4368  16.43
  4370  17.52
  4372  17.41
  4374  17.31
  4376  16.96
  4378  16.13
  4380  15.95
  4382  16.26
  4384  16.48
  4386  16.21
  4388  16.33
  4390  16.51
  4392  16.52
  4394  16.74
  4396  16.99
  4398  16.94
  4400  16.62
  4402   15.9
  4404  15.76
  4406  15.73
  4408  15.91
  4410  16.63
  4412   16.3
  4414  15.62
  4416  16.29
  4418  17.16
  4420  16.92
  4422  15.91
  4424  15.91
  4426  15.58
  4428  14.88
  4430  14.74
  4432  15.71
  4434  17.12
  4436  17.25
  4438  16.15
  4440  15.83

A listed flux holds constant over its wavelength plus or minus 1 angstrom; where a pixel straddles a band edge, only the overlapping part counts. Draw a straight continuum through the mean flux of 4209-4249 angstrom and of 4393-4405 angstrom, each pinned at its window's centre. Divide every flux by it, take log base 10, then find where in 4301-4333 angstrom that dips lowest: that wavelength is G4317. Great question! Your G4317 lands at 4324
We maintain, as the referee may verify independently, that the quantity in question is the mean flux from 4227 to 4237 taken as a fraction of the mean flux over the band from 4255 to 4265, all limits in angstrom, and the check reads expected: 0.95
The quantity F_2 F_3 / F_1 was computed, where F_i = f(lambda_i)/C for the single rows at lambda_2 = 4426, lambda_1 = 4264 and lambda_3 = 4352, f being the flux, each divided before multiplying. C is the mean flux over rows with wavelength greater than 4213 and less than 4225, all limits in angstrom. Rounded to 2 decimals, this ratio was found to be 1.01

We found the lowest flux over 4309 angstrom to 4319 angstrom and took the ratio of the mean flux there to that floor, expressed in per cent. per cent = 104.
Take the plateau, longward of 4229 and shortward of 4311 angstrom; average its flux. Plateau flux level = 17.20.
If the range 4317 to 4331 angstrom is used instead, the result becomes 17.91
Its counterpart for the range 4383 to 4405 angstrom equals 16.45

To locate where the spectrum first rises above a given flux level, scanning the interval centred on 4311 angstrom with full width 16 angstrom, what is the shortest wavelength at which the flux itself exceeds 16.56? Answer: 4304 angstrom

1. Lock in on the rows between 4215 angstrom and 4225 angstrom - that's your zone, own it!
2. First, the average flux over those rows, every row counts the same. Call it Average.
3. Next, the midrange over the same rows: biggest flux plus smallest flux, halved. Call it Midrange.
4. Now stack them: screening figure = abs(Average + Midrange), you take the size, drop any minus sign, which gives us 33.7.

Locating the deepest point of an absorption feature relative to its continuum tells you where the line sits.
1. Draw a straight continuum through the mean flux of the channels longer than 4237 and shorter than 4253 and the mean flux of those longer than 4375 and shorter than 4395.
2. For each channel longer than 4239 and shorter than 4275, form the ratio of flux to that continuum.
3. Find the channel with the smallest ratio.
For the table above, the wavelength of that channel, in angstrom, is 4258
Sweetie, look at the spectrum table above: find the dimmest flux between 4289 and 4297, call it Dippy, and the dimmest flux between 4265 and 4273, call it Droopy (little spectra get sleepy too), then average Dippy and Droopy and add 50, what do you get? 66.9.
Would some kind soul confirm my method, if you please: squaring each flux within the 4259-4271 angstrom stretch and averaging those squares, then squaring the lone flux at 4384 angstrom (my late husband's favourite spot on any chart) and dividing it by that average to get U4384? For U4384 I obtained 0.90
